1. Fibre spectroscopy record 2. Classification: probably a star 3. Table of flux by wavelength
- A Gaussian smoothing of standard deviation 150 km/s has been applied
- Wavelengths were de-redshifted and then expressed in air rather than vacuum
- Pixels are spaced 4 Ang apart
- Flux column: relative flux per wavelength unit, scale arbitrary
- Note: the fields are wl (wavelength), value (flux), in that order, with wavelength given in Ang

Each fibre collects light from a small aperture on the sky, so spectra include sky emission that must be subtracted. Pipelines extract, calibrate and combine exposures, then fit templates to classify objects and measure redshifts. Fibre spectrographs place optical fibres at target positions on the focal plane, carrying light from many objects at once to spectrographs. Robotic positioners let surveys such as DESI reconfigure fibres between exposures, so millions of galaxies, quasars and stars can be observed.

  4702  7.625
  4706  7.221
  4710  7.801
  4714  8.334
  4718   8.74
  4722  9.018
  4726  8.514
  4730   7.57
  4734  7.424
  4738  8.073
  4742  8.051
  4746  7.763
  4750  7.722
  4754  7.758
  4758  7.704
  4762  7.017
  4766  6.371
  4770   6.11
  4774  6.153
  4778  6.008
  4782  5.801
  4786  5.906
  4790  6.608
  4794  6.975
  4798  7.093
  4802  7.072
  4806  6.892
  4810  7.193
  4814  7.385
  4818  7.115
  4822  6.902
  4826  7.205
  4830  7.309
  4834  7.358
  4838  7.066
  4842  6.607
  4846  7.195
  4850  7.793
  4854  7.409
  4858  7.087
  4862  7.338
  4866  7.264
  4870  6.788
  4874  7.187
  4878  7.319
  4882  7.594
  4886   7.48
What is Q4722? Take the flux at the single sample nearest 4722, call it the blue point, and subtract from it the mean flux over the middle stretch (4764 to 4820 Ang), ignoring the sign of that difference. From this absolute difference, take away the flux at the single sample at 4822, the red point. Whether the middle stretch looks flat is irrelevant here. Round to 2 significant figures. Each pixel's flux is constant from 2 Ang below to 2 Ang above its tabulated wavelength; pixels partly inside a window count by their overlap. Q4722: -4.5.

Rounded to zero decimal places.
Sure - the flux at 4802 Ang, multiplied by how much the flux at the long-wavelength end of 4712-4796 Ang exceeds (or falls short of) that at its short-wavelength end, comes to -10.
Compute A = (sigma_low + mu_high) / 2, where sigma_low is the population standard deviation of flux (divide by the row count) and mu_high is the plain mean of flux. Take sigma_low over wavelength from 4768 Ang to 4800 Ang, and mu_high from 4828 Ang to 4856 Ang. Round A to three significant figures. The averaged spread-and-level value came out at 3.86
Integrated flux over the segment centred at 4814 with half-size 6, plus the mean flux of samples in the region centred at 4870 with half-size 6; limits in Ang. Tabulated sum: 94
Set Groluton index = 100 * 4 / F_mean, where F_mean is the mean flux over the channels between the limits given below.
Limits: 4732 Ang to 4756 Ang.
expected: 51.3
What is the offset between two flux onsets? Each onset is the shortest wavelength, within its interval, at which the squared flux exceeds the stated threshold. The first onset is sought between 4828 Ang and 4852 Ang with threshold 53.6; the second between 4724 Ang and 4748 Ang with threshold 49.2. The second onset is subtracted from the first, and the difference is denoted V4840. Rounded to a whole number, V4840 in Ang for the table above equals 108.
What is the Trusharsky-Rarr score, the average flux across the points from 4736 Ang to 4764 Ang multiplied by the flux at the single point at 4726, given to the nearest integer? 66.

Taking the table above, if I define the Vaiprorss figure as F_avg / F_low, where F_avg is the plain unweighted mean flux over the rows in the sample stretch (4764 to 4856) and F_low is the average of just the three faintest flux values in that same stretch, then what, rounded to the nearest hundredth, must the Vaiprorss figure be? 1.16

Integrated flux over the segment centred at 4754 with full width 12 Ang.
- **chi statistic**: 93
